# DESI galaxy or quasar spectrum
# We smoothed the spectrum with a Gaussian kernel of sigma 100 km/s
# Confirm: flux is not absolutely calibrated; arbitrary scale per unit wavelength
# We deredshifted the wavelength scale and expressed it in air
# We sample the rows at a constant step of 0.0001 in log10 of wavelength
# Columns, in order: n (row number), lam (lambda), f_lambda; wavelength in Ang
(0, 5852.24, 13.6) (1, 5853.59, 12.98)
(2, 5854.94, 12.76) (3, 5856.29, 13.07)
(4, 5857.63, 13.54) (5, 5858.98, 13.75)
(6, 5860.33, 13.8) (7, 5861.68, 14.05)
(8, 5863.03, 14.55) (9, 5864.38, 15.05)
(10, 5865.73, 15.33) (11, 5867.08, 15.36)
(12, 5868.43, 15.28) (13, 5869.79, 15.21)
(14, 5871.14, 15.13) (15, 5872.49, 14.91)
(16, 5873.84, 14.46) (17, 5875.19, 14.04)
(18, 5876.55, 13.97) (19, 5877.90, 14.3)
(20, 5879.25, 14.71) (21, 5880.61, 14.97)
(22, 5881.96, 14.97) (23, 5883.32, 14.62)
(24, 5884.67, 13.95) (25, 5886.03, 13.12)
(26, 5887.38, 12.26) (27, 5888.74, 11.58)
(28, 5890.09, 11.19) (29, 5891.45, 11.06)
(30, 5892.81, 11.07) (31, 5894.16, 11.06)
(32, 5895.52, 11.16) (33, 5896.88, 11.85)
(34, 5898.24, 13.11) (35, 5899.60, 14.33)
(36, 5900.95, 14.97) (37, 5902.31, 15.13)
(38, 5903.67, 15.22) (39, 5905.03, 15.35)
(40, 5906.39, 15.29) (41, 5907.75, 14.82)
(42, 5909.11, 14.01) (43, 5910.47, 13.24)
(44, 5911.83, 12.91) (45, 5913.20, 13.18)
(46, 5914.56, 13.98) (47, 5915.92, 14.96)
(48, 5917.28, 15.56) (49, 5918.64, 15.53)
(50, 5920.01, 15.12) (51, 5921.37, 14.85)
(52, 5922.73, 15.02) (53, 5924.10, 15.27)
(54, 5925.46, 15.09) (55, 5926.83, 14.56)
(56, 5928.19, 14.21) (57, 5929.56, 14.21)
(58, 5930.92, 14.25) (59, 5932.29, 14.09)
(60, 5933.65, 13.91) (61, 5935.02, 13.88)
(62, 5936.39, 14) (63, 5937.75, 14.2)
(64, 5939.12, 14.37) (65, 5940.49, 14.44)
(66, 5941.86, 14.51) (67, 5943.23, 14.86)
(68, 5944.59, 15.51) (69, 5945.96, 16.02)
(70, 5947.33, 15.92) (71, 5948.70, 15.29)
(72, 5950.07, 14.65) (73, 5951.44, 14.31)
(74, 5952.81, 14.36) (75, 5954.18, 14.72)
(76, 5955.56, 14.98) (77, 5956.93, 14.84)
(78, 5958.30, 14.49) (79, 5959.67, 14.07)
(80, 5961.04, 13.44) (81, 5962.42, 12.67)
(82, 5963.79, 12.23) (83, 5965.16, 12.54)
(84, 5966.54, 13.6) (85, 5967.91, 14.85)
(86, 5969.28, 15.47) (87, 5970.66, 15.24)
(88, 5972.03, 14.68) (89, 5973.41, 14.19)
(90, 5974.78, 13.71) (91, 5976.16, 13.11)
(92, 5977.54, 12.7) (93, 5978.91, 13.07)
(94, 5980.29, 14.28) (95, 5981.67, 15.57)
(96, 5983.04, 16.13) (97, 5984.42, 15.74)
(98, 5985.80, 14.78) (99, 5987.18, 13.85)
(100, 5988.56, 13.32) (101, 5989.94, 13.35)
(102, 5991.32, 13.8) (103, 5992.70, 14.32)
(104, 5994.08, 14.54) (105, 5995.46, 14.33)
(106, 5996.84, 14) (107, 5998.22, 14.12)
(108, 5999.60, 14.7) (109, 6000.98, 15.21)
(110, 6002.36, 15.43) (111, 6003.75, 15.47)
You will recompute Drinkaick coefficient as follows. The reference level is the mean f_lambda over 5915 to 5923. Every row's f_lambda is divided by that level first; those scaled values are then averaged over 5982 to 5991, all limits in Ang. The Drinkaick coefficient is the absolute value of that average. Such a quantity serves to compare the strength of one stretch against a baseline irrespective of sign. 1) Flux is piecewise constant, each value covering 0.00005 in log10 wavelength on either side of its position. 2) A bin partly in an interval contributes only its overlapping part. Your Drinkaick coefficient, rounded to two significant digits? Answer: 0.96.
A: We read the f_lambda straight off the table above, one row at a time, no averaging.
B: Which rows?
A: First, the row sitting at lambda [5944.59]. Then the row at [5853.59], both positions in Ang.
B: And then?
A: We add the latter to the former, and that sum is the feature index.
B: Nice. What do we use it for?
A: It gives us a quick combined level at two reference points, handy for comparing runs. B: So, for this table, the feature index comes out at 28.5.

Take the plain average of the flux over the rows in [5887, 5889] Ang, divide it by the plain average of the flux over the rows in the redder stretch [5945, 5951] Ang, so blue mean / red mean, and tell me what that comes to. 0.77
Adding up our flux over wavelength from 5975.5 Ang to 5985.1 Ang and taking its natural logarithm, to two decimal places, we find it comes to 4.93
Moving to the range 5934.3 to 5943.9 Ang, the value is 4.92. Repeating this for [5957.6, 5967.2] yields 4.85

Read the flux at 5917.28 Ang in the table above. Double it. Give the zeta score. 31.1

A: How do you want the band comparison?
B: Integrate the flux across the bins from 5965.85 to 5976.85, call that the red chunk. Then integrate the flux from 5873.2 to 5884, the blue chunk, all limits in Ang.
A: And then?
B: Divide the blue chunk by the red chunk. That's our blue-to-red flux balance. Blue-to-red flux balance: 0.99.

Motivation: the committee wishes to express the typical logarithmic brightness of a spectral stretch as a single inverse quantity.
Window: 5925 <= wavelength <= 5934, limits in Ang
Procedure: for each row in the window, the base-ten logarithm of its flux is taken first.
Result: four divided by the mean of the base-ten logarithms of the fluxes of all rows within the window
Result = 3.46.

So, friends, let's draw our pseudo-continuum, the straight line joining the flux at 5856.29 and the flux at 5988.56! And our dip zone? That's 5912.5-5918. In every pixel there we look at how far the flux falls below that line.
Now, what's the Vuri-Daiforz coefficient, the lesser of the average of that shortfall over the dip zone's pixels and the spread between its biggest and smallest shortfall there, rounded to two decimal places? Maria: -1.24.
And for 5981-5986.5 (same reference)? -2.24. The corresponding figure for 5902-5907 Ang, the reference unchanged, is -2.09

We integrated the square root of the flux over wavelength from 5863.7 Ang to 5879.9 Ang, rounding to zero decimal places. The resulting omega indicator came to 62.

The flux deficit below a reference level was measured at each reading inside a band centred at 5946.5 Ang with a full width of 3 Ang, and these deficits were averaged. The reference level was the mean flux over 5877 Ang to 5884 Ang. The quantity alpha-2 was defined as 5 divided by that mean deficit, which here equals -4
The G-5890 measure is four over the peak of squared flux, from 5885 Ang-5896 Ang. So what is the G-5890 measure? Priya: 0.0232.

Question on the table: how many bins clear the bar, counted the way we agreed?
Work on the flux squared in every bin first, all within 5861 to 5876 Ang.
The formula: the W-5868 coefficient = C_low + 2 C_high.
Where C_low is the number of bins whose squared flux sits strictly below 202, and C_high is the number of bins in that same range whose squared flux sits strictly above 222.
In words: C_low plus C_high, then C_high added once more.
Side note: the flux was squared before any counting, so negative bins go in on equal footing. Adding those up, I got 16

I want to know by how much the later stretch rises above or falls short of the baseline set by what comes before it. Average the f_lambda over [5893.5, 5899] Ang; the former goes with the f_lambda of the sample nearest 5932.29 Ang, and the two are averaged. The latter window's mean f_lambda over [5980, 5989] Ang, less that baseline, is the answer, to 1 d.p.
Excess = 1.9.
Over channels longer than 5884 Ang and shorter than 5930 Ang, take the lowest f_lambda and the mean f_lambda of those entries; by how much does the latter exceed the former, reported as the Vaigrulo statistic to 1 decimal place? 2.7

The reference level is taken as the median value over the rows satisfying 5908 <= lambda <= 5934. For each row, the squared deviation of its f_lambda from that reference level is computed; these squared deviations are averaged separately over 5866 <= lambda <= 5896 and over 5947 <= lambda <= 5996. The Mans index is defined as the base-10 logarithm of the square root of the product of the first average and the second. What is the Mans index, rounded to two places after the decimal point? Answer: 0.23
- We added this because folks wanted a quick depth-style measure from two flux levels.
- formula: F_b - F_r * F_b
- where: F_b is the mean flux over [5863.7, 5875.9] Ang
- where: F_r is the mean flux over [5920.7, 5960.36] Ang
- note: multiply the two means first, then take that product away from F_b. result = -204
